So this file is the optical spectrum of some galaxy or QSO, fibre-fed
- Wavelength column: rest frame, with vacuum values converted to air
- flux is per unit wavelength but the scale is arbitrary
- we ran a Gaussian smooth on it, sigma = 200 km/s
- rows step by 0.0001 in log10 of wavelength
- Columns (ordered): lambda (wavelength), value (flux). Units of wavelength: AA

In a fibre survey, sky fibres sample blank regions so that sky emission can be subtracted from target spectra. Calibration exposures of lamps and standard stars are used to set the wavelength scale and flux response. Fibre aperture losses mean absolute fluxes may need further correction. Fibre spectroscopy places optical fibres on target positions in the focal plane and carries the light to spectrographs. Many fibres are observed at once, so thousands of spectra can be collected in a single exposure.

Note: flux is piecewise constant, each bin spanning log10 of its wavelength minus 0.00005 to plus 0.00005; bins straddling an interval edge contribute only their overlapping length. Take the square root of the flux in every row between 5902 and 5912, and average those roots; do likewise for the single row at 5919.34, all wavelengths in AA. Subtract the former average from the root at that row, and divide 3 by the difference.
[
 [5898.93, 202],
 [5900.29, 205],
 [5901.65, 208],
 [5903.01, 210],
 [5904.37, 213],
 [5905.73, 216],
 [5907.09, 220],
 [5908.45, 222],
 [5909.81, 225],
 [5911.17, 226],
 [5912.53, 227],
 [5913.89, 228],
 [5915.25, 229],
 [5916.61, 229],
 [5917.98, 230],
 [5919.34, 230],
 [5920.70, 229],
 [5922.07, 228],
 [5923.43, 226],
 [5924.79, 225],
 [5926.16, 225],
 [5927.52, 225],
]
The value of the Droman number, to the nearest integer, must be 8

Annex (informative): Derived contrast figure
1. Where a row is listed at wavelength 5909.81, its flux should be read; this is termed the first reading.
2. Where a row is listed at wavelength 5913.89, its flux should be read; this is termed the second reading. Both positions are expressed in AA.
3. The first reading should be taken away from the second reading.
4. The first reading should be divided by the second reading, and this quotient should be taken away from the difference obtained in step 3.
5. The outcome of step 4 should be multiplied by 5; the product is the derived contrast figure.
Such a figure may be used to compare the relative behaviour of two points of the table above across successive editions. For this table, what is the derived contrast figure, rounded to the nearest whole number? 10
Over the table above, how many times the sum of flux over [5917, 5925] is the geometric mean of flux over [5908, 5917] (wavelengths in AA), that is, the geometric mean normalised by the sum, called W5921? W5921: 0.17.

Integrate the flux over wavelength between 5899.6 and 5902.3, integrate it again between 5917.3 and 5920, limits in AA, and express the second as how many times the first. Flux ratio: 1.12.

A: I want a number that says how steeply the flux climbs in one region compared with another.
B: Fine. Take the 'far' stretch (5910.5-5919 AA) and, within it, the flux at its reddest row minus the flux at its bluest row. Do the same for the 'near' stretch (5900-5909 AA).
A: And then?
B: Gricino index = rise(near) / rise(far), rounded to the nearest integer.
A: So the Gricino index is 4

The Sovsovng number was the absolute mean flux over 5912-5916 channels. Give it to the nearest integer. 228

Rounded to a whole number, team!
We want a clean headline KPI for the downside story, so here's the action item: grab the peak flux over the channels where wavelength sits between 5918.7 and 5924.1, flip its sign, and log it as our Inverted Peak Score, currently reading -230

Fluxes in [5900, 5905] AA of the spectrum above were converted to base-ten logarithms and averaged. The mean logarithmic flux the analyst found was 2.32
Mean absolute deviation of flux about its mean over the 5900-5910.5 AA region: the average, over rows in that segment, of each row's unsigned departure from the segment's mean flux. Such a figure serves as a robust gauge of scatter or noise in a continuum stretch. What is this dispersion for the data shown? 5.9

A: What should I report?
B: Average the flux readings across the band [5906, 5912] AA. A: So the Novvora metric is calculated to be 223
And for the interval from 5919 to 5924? 228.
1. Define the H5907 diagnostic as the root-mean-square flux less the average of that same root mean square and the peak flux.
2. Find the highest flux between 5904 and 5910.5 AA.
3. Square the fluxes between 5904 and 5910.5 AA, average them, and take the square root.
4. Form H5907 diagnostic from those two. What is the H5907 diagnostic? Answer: -2.9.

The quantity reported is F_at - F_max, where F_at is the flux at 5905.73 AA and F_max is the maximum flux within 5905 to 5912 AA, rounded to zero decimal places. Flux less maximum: -10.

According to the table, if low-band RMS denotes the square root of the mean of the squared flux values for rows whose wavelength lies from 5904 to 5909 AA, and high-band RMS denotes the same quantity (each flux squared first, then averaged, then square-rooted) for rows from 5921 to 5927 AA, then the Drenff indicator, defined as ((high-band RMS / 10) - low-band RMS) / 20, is -9.8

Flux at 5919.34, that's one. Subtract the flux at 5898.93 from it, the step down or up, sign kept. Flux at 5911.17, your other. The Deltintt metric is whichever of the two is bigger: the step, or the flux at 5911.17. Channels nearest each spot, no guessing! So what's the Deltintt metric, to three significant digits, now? 226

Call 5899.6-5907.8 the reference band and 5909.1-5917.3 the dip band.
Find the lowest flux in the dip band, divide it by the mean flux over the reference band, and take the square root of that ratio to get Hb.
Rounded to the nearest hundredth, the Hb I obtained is 1.03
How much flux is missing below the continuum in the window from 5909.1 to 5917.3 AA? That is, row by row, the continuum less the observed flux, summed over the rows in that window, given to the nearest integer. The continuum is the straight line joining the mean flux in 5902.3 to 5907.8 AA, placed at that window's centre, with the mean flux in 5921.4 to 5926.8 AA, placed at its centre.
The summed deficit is -47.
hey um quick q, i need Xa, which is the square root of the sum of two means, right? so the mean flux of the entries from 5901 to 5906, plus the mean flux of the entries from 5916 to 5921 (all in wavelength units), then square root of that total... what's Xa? 21.0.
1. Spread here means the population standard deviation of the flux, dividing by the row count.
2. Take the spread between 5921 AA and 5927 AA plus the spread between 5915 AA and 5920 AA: 1.7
